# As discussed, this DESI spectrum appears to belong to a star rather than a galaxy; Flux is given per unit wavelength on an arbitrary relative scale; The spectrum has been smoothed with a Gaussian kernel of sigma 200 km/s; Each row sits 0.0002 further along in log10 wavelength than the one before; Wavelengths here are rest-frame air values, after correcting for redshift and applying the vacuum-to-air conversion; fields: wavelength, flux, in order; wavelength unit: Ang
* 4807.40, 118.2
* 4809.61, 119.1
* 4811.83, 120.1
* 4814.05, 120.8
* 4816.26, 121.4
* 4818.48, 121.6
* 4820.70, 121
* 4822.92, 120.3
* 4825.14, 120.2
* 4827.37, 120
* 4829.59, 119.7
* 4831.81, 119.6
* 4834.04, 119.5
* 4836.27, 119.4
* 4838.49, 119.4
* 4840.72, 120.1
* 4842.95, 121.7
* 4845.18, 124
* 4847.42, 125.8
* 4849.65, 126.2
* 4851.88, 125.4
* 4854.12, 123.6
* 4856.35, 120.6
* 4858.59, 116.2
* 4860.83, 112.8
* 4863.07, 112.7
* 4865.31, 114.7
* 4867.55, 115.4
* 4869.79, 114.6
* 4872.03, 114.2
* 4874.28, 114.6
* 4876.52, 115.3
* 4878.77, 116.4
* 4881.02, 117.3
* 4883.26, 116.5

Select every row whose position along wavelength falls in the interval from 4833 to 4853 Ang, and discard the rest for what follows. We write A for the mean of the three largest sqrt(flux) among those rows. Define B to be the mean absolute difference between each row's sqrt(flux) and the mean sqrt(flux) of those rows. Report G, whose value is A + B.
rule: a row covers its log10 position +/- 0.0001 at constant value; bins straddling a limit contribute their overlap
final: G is 11.3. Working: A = 11.2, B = 0.12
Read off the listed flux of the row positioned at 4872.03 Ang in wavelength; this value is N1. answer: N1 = 114.2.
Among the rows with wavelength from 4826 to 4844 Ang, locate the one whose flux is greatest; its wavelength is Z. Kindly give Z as 4842.95 Ang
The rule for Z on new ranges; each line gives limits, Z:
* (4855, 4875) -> 4856.35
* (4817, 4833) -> 4818.48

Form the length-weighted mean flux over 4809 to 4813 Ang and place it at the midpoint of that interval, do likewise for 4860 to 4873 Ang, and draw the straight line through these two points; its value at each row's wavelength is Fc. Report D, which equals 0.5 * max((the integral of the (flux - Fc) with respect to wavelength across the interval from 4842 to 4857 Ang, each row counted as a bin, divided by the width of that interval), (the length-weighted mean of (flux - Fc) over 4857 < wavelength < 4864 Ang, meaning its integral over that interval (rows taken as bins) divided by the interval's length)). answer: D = 4.1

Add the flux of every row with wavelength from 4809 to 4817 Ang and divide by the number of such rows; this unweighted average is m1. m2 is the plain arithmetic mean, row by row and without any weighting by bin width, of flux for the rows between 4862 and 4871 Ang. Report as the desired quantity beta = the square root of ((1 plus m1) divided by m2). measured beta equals 1.03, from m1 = 120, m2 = 114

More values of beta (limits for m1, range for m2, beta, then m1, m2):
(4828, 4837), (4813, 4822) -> 1.00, 120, 121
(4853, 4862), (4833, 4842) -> 1.00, 118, 120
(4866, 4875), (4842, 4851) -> 0.96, 115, 124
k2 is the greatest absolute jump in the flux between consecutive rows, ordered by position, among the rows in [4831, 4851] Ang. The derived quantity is 2.3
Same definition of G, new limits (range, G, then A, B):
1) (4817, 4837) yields 11.0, 11.0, 0.03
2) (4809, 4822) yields 11.0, 11.0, 0.03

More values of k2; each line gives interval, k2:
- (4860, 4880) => 2.0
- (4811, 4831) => 0.7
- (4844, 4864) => 4.4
